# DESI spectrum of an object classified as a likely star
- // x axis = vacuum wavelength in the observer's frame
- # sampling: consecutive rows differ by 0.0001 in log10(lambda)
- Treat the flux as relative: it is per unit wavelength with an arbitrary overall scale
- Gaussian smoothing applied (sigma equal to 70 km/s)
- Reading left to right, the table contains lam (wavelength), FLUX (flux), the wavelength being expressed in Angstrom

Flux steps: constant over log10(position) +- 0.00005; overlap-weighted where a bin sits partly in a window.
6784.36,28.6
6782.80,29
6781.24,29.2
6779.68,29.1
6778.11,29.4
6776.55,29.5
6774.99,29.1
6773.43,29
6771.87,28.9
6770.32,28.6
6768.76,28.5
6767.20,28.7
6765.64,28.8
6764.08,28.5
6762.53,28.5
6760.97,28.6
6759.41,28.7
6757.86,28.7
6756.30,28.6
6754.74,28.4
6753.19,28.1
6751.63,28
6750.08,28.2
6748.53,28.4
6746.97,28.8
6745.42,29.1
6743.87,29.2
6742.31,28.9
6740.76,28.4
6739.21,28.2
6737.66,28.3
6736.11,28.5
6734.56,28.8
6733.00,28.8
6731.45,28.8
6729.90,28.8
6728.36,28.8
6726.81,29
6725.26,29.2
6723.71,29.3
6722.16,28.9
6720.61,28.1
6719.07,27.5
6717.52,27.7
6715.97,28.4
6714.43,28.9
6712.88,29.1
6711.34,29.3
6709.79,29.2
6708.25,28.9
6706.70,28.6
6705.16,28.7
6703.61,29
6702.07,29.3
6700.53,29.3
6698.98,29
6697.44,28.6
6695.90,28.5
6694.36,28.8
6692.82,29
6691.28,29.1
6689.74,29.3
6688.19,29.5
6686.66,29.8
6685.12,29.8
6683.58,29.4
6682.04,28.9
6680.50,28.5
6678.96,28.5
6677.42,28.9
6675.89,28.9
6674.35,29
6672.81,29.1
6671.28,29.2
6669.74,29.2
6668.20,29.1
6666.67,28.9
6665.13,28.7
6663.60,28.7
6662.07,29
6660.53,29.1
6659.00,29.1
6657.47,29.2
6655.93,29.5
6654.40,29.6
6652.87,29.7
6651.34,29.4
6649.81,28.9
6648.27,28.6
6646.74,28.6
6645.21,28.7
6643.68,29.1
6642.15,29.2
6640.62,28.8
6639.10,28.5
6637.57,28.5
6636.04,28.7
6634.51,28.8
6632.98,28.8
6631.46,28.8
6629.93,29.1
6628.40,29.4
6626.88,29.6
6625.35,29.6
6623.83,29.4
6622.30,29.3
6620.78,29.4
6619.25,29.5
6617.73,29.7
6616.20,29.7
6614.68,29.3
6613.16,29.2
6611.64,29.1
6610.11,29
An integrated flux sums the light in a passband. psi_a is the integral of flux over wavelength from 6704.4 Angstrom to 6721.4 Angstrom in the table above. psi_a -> 486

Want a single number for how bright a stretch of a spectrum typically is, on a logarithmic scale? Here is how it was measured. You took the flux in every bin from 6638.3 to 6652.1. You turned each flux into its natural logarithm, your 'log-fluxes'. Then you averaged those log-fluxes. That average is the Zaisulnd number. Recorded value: 3.36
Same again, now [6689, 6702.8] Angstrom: 3.37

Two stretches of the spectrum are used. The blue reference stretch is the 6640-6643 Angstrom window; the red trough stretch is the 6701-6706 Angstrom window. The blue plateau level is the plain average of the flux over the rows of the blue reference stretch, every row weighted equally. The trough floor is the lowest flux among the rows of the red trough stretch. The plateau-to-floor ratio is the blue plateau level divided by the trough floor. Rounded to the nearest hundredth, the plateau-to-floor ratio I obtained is 1.01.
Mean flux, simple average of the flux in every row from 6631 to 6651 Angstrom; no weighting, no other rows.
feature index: 28.8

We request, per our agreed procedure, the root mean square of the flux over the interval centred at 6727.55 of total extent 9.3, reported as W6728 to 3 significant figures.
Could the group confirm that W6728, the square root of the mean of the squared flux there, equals 29.0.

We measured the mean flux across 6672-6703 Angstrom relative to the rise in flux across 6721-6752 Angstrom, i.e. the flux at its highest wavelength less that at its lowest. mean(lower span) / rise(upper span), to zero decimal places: -32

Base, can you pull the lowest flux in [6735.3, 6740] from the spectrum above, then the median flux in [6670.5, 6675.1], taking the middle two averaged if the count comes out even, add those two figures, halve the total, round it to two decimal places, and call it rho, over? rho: 28.65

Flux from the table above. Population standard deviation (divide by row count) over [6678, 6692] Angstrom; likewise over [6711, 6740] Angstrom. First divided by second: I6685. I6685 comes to 0.94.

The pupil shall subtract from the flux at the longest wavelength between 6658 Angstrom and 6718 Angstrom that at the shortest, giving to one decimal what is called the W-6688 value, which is -1.4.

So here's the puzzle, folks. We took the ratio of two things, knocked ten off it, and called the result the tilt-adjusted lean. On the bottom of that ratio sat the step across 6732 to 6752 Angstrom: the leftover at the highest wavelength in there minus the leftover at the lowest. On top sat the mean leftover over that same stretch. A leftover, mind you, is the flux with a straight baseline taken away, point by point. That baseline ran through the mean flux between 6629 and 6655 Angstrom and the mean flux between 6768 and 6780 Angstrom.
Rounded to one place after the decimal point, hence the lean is -9.5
